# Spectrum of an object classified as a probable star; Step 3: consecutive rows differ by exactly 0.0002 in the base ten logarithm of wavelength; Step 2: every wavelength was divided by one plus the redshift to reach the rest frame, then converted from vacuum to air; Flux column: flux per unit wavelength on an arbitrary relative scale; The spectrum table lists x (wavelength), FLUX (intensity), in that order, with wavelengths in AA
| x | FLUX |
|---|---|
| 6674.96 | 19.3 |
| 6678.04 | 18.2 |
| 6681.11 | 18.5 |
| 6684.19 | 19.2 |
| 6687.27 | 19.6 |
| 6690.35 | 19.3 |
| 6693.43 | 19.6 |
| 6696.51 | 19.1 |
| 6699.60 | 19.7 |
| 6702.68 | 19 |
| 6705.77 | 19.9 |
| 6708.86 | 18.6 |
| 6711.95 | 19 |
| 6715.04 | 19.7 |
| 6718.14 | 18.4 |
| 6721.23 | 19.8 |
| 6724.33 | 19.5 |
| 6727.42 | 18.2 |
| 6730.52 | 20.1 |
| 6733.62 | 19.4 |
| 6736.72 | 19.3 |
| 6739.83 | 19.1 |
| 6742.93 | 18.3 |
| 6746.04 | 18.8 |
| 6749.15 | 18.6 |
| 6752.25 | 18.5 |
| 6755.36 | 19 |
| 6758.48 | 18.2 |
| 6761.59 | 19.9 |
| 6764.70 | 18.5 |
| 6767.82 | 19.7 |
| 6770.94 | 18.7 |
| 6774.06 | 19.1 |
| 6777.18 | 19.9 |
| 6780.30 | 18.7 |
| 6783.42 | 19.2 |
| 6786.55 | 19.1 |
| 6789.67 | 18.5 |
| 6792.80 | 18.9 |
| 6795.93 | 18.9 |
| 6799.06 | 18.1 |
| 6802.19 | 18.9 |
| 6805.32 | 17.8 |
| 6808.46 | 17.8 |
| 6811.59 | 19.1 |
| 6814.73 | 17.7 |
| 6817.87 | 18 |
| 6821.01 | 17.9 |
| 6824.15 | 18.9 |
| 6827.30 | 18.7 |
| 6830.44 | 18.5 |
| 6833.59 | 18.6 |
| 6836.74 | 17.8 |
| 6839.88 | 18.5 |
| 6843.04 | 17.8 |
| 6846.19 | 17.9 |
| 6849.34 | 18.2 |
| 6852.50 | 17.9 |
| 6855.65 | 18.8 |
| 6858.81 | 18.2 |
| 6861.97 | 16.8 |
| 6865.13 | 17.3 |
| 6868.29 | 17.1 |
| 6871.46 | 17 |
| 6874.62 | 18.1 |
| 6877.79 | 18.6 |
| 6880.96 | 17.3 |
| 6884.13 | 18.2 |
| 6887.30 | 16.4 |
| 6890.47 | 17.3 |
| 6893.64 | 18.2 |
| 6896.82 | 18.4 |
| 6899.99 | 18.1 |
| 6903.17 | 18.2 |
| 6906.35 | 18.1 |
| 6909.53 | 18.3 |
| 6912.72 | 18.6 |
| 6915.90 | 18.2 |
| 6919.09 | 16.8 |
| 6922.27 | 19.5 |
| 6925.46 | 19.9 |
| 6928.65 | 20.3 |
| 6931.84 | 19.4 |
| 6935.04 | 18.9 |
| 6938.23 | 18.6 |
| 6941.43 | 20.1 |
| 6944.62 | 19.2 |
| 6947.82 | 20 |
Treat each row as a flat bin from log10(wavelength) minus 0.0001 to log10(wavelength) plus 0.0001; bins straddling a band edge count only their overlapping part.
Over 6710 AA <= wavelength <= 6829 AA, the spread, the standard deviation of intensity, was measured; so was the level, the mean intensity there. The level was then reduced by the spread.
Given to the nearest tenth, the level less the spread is 18.2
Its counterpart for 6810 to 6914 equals 17.4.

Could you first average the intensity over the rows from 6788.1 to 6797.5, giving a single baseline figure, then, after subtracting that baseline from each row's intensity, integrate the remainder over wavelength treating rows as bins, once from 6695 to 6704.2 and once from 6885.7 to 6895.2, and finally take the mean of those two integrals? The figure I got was -4.7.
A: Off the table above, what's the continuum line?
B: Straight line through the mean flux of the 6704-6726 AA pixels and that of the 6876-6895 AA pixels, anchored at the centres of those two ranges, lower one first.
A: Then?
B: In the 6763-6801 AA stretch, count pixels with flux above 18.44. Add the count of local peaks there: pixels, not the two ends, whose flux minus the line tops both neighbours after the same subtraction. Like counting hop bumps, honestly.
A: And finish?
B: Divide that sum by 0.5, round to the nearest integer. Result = 30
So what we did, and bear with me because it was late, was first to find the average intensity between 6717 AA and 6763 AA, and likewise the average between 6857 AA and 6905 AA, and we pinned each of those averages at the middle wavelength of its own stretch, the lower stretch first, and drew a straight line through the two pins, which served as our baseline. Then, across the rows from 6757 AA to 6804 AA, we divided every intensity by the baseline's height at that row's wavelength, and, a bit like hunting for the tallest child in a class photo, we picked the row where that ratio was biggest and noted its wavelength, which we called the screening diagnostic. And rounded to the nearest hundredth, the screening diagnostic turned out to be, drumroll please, 6777.18 AA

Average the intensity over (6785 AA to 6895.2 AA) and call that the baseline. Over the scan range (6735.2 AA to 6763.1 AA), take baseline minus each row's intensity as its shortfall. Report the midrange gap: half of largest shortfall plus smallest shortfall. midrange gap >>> -1.0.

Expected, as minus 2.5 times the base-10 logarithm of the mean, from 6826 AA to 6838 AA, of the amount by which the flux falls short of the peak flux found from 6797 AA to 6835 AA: 0.4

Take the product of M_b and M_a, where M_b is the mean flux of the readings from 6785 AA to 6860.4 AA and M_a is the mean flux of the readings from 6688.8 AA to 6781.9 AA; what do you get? 351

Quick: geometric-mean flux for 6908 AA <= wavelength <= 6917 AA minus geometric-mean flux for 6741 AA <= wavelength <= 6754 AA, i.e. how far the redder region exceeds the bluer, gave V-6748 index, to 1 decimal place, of -0.2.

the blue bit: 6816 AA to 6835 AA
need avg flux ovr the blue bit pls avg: 18.4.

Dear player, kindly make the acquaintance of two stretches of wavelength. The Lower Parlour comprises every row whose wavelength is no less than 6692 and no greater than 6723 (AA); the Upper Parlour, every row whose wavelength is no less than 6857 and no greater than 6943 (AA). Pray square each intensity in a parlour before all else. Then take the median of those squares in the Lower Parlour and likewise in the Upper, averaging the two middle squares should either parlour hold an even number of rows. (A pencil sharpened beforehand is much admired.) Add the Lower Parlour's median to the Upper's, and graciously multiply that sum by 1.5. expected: 1059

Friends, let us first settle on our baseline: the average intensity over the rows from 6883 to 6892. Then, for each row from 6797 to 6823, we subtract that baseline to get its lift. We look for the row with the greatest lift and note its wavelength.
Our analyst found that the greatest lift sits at 6811.59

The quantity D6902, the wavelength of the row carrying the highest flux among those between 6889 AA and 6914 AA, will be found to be 6912.72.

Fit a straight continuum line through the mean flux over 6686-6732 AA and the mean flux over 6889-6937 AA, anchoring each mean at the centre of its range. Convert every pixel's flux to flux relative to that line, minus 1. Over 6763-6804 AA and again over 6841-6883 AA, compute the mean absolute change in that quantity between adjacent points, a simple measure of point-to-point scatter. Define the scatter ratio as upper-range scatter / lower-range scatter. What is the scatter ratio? 0.95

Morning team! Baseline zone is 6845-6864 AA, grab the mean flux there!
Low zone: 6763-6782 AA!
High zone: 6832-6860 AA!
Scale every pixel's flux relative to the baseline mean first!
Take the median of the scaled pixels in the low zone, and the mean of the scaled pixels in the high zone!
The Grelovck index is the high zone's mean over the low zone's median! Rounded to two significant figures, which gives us 0.96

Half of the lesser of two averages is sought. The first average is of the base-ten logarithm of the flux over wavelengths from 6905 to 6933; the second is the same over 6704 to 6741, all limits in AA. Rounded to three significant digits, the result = 0.637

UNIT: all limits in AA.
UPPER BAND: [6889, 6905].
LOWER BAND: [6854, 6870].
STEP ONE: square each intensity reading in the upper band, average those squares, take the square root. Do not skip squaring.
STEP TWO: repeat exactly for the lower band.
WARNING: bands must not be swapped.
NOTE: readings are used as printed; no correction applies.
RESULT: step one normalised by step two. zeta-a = 1.02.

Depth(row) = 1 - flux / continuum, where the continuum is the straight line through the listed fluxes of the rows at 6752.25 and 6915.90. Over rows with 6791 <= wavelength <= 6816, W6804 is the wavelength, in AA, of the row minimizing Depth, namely 6811.59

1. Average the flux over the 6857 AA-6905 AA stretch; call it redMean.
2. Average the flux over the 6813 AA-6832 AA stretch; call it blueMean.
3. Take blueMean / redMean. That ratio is 1.03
